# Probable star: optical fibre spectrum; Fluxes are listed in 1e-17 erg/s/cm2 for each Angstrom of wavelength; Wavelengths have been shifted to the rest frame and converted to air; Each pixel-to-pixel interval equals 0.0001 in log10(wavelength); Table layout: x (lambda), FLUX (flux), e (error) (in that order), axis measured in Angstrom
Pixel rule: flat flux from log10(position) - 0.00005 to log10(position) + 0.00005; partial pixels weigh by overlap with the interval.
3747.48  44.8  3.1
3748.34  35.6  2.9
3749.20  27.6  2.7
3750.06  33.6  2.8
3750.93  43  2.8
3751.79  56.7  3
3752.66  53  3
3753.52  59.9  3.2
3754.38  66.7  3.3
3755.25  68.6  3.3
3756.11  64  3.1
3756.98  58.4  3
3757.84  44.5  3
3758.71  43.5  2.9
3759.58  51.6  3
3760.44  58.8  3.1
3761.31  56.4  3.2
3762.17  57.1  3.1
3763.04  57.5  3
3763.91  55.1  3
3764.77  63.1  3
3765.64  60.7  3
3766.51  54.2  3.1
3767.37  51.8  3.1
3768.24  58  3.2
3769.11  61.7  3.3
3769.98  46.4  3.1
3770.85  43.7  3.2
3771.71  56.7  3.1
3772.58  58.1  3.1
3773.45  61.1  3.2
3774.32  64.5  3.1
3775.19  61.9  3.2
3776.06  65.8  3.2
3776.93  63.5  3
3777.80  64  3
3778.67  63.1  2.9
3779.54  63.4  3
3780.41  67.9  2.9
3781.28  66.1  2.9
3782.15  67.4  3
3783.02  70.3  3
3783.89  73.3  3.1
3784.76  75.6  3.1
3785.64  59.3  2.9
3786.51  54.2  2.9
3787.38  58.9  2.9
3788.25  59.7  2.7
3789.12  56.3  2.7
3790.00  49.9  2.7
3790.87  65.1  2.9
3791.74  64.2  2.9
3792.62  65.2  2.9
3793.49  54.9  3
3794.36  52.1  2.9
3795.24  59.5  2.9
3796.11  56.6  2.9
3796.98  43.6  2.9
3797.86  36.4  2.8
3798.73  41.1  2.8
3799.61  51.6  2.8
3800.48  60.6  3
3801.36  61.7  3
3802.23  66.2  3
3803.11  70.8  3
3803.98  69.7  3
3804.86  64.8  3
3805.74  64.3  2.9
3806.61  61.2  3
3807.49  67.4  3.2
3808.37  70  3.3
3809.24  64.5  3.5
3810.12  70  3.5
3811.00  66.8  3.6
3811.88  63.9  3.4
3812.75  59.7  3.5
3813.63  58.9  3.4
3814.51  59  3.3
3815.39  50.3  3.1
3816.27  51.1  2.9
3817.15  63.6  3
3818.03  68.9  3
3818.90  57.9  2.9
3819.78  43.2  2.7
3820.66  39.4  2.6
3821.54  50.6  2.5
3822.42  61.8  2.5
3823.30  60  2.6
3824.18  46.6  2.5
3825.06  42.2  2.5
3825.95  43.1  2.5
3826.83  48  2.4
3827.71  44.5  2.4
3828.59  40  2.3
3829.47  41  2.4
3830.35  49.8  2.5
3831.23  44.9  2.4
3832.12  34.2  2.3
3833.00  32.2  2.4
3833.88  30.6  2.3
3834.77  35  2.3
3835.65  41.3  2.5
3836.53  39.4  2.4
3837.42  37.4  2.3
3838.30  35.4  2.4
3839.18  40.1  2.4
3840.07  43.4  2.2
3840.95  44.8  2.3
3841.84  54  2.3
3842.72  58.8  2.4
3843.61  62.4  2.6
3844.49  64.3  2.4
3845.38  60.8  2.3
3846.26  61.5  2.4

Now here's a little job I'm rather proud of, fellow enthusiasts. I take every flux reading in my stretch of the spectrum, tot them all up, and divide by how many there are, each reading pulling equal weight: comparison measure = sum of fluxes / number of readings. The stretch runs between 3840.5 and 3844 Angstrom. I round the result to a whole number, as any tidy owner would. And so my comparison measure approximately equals 55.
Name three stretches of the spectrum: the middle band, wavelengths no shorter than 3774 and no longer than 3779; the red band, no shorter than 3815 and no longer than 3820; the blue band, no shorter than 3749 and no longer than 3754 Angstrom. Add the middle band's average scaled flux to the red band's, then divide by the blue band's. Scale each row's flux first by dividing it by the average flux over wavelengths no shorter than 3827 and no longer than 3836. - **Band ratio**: 2.6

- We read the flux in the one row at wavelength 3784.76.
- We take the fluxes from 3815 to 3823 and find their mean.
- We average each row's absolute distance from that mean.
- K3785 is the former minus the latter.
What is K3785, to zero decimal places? 68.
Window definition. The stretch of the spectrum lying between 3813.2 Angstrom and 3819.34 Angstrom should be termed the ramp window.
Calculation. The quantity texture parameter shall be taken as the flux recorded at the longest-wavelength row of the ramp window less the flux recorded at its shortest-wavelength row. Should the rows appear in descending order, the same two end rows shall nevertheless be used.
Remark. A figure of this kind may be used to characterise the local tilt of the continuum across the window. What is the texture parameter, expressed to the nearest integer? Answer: -1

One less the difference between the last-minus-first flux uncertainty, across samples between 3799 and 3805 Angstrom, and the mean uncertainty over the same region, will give 3.8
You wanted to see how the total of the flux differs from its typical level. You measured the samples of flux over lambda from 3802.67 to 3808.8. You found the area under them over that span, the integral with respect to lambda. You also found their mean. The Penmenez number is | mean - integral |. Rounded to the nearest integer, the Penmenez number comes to 343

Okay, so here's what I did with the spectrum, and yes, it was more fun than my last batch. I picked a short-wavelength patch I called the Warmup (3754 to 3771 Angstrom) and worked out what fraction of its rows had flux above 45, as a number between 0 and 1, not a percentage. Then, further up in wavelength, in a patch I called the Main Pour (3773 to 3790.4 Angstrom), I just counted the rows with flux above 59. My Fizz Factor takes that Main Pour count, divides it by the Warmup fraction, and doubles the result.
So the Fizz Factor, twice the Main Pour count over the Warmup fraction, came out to 38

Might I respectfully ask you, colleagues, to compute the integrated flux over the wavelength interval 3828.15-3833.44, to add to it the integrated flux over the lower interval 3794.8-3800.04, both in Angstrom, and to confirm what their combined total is 466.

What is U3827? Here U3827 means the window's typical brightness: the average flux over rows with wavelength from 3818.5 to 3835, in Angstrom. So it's 44.5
